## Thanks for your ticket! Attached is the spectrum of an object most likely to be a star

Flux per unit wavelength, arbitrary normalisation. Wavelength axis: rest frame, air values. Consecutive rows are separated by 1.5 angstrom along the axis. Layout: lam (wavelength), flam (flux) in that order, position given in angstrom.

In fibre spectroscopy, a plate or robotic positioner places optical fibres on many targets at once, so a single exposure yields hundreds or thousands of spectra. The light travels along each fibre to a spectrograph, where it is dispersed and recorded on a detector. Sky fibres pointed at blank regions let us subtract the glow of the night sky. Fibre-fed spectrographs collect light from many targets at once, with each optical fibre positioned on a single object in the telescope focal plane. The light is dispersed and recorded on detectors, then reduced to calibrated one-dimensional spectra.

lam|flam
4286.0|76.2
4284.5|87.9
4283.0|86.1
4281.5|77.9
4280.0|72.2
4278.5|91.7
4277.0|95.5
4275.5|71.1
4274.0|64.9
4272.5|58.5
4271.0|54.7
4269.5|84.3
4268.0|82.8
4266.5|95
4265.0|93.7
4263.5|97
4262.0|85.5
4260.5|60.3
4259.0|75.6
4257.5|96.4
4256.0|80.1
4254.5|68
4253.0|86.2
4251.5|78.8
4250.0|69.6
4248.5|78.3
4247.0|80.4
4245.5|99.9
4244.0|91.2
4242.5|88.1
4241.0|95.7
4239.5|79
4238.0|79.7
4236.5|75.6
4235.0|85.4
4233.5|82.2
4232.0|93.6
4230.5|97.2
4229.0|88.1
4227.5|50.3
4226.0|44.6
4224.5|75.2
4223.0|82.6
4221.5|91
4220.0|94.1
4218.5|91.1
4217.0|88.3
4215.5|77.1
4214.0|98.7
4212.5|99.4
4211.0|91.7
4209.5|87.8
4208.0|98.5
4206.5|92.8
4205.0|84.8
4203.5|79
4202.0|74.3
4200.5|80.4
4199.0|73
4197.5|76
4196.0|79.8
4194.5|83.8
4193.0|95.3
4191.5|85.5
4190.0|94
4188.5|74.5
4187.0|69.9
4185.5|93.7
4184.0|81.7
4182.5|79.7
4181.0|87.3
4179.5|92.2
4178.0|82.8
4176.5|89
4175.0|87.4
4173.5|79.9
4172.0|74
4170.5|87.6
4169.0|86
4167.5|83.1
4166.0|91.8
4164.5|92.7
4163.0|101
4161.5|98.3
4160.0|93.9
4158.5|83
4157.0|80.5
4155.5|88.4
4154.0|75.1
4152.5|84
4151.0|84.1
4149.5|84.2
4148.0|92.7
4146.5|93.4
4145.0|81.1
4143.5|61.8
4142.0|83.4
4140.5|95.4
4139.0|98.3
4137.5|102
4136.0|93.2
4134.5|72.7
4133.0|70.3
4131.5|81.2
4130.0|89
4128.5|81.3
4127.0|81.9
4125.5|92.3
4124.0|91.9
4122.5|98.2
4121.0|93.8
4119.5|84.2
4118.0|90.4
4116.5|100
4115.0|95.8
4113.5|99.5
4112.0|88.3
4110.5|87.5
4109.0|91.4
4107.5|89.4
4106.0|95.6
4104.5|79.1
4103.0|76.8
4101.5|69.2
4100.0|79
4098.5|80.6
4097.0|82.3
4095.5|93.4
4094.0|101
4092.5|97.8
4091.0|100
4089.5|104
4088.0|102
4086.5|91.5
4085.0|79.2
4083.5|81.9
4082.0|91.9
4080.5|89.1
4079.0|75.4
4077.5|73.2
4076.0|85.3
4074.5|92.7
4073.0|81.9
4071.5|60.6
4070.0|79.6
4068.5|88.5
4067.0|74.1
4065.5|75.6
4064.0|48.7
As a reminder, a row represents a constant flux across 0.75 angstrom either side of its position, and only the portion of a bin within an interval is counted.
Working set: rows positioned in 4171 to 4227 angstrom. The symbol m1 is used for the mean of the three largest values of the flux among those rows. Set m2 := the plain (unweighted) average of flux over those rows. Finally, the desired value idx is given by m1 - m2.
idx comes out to 15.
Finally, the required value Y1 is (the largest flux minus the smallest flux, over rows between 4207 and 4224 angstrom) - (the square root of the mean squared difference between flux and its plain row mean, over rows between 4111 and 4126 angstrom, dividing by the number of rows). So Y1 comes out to 17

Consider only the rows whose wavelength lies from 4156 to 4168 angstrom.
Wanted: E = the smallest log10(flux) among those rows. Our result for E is 1.91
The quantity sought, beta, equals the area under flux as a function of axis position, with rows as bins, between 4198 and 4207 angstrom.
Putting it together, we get 722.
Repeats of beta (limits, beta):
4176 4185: 770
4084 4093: 858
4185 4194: 767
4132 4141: 794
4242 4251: 759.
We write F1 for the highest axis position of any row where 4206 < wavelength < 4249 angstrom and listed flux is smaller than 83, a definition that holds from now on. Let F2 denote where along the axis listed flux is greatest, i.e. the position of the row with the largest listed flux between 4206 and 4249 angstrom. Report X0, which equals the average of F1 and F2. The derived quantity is 4247.0 angstrom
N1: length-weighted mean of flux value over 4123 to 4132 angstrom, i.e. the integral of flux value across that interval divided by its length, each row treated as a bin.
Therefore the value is 87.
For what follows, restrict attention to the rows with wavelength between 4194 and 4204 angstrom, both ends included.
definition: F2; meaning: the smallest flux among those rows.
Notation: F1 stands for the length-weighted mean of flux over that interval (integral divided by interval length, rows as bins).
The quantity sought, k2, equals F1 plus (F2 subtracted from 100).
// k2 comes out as 105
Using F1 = 78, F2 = 73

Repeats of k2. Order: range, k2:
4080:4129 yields 121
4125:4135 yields 111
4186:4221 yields 116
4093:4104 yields 114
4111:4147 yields 126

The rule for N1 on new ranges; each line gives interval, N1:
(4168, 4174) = 82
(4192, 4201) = 82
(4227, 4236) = 84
